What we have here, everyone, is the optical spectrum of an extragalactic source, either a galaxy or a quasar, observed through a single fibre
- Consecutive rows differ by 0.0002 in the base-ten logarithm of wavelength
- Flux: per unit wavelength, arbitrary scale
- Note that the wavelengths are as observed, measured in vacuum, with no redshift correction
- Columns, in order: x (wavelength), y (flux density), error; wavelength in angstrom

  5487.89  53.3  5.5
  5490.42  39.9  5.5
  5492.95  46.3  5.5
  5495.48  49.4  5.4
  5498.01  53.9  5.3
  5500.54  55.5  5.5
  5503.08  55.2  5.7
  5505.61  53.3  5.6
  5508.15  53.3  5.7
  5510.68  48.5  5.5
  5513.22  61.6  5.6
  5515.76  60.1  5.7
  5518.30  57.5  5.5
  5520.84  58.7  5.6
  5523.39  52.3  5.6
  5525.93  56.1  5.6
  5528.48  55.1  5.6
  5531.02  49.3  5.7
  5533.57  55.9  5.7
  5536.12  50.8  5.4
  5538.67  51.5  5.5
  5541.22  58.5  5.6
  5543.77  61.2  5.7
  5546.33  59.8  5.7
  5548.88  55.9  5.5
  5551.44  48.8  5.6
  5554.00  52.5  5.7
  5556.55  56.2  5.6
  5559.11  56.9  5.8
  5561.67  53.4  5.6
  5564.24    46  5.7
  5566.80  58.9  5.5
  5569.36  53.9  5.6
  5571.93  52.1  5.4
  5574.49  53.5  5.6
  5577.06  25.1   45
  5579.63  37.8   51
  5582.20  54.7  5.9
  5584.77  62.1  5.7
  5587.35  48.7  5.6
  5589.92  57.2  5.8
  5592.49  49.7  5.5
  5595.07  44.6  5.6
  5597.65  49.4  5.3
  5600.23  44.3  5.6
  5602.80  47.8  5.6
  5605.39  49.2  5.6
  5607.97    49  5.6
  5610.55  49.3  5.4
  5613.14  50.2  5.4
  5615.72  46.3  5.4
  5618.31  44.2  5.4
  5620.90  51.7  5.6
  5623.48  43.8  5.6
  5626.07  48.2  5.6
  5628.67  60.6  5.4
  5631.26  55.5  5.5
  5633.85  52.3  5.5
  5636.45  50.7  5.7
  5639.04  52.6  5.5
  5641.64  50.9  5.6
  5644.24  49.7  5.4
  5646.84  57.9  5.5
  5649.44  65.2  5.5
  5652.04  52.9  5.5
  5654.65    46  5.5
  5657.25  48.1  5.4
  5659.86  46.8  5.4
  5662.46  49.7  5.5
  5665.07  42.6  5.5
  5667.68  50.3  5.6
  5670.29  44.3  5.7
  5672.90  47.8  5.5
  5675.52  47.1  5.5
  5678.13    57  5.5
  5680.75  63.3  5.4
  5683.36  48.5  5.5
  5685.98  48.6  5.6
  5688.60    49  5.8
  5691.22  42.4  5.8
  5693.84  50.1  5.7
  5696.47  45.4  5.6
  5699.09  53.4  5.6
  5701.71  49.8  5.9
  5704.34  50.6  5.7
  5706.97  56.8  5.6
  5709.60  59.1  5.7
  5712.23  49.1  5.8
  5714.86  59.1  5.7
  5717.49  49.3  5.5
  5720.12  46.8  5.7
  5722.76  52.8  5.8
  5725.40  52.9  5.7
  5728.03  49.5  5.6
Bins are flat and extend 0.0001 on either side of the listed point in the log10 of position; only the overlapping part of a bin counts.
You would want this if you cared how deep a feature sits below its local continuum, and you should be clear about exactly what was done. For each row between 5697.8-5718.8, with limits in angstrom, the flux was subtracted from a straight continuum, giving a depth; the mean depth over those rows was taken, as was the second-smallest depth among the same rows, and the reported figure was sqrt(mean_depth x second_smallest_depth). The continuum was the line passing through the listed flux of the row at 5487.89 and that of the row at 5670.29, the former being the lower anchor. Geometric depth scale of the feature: 14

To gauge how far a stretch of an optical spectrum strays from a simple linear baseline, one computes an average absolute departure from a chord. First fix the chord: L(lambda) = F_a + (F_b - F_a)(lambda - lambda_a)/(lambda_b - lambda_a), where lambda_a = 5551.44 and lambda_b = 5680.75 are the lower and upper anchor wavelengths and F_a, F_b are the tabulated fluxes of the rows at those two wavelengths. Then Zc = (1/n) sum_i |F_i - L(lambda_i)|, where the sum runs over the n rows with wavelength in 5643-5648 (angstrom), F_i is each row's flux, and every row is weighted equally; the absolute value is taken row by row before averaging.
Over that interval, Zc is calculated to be 5.6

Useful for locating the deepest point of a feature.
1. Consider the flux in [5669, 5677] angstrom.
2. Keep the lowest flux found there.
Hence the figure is 44.3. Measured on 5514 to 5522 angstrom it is 57.5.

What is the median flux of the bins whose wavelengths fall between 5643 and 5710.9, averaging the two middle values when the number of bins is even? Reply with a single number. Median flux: 49.7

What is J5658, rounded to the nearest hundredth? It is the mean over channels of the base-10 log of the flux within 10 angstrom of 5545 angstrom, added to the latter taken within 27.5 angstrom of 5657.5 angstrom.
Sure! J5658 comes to 3.45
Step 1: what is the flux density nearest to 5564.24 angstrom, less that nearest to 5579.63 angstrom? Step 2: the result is 8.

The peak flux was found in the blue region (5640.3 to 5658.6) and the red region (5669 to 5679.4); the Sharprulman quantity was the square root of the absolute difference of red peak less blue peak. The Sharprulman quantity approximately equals 2.9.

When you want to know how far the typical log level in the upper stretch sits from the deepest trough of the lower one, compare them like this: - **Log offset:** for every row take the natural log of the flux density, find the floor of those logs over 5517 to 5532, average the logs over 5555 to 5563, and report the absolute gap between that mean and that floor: 0.12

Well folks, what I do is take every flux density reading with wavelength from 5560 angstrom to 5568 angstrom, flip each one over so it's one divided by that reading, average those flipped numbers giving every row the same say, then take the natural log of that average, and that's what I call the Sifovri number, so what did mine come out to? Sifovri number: -3.96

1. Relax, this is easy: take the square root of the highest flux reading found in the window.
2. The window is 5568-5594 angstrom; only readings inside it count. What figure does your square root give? 7.88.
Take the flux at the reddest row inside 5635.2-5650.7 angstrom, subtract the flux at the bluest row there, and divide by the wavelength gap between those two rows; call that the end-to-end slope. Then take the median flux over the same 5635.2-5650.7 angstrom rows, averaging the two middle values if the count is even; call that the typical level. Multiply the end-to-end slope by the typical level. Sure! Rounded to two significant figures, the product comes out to 58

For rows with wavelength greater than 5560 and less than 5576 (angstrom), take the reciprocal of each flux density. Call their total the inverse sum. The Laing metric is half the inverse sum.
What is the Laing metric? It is 0.057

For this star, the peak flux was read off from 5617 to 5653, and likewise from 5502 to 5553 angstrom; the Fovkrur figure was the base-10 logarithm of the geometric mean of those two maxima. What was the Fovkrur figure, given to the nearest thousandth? 1.802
